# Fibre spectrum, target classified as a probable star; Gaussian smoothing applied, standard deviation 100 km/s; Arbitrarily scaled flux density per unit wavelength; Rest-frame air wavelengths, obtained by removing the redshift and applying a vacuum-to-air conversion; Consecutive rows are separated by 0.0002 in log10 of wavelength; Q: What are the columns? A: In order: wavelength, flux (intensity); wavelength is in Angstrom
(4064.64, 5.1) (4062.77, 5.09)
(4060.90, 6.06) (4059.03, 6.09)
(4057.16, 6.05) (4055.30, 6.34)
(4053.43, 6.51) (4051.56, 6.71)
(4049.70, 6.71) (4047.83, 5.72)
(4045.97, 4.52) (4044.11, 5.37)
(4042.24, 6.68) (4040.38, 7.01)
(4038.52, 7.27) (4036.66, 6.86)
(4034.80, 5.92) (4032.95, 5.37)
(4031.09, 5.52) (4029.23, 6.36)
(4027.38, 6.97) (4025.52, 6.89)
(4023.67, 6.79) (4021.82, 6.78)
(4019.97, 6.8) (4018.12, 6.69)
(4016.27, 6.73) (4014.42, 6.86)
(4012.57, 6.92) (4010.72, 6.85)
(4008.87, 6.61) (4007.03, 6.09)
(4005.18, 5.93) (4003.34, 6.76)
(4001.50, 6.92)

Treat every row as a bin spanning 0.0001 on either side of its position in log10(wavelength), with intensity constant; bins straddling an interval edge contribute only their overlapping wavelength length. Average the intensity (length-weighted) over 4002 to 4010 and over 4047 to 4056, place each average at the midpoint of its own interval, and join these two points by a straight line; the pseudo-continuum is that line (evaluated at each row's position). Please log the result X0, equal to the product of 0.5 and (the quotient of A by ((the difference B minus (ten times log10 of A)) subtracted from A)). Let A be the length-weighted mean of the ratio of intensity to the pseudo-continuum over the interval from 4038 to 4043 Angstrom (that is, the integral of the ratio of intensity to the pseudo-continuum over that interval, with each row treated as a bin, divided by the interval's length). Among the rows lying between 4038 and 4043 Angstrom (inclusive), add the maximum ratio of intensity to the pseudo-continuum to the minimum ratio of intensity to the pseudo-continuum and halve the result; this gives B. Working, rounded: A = 1.09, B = 1.09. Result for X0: 1.5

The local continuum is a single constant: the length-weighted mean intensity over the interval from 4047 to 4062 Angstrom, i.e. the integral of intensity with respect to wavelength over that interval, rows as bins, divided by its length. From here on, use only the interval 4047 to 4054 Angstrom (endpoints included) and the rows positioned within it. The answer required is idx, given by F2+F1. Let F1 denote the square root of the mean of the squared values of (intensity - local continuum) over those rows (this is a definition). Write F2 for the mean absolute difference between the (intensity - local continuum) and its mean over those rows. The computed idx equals 0.8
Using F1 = 0.4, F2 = 0.35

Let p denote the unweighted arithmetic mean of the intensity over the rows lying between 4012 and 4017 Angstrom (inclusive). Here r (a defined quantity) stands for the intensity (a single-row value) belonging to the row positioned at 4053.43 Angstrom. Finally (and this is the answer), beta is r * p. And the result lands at 45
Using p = 6.8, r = 6.51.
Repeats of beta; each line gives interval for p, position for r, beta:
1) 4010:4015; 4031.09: 38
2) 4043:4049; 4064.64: 27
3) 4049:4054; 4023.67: 45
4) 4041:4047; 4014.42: 38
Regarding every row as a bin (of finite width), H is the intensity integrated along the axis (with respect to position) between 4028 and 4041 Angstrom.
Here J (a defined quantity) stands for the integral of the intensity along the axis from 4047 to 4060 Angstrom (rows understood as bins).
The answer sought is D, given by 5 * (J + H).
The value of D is 822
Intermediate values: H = 82.3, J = 82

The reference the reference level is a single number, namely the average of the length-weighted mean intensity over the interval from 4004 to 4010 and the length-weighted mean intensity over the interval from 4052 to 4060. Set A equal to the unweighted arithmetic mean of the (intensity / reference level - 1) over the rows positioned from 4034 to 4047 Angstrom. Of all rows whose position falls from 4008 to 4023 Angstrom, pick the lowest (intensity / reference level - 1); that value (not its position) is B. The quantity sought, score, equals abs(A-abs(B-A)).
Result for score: 0.07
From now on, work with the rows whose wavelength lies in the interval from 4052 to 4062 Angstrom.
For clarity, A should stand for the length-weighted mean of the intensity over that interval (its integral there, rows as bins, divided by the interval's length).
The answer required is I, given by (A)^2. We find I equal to 39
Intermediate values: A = 6.2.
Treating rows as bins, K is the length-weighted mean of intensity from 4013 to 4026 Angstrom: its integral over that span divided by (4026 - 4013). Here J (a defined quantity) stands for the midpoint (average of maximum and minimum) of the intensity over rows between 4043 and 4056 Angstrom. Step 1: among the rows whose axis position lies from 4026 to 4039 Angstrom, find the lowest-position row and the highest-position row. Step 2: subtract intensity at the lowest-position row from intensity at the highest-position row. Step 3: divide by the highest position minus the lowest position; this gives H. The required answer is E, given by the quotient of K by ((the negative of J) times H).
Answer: -45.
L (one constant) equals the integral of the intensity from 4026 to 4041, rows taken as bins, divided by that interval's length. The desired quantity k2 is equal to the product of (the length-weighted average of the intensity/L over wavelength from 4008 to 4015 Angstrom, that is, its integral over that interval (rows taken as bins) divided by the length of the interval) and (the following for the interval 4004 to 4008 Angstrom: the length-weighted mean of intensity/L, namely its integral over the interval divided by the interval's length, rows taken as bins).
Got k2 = 1.01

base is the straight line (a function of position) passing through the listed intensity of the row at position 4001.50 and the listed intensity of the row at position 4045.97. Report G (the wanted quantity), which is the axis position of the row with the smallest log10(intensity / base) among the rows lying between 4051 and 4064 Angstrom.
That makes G 4062.77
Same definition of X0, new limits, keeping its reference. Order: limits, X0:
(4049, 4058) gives 8.9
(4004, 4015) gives 4.5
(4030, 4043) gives -45.9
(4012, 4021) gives 2.0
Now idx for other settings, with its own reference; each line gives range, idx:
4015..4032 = 0.8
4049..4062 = 0.5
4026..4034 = 1.3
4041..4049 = 1.7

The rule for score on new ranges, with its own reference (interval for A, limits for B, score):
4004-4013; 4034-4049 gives 0.28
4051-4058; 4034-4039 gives 0.06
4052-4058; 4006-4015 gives 0.03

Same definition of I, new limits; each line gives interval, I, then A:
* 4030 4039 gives 38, 6.1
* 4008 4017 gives 46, 6.8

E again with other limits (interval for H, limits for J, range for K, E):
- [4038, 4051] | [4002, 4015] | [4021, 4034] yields 20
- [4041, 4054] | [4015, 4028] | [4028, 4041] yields 61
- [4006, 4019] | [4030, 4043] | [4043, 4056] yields -17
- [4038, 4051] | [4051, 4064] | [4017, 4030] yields 23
